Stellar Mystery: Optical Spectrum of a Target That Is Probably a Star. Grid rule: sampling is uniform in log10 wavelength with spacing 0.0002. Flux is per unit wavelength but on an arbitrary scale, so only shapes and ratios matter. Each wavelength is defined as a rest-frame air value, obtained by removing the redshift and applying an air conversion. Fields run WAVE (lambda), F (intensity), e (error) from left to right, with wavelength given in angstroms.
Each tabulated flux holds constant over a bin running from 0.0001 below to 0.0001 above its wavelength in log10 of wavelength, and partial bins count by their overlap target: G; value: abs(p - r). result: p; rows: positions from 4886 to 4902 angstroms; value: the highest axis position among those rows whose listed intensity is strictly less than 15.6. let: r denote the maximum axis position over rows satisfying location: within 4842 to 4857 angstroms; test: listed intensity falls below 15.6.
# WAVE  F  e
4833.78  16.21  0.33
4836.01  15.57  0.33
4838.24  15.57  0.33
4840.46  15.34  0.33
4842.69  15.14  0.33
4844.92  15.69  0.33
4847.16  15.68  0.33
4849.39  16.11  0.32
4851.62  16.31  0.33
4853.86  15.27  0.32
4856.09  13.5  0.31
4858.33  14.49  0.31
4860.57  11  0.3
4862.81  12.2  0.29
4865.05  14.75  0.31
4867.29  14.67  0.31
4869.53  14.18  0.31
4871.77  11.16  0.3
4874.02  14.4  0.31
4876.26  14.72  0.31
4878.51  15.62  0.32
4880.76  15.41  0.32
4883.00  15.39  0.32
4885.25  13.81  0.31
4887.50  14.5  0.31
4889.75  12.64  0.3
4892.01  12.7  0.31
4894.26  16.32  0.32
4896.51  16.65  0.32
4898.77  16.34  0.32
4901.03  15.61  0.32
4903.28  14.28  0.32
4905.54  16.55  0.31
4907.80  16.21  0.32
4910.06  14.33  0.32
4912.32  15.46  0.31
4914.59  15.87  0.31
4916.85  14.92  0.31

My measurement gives 35.9 angstroms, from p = 4892.01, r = 4856.09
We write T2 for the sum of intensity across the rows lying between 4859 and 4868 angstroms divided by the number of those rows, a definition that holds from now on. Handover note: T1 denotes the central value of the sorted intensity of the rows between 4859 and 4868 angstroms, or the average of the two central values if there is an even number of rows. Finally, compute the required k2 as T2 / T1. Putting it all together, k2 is 0.979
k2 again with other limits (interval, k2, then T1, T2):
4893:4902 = 0.994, 16.3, 16.2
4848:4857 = 0.975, 15.7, 15.3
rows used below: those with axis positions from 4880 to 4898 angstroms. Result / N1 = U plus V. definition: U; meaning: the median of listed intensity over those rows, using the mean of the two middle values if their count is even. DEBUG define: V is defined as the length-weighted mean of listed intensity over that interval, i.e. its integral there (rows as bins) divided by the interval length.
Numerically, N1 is 29.6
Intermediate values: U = 14.9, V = 14.7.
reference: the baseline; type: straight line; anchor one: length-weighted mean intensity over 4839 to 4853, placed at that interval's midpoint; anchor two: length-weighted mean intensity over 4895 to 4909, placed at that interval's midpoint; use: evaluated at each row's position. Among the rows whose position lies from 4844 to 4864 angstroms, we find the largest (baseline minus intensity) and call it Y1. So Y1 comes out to 4.8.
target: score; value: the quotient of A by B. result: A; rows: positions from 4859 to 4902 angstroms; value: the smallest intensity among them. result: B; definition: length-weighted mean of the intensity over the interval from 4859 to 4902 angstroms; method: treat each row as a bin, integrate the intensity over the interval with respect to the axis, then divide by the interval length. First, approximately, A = 11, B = 14.32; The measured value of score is 0.77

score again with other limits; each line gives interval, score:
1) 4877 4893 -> 0.88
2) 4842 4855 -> 0.96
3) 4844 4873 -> 0.77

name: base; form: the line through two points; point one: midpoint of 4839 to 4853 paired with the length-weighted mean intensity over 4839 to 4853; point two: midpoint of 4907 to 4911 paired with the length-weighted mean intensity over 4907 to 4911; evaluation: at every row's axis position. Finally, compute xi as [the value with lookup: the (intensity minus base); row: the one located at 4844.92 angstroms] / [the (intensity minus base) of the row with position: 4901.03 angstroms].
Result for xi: 0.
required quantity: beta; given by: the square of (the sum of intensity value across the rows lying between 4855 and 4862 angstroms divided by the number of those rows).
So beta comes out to 169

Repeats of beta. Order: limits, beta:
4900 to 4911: 237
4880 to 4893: 198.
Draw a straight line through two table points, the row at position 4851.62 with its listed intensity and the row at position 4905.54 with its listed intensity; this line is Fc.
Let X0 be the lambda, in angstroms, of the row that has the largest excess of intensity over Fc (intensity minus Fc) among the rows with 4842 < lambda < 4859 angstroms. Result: 4851.62 angstroms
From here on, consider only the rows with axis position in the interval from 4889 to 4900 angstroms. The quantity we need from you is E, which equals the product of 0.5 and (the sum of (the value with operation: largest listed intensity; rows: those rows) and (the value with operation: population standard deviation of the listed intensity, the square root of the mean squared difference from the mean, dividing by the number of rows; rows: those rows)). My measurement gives 9.2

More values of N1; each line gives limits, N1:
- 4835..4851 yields 31.2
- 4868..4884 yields 29.1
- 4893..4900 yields 32.7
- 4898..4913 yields 31.1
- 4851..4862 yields 28.4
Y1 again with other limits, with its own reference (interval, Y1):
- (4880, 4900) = 3.3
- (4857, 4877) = 4.8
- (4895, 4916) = 1.7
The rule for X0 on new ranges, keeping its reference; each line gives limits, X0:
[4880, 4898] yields 4896.51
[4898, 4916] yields 4905.54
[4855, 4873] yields 4865.05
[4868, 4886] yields 4878.51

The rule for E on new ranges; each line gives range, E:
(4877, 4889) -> 8.2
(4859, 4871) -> 8.1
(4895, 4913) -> 8.8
